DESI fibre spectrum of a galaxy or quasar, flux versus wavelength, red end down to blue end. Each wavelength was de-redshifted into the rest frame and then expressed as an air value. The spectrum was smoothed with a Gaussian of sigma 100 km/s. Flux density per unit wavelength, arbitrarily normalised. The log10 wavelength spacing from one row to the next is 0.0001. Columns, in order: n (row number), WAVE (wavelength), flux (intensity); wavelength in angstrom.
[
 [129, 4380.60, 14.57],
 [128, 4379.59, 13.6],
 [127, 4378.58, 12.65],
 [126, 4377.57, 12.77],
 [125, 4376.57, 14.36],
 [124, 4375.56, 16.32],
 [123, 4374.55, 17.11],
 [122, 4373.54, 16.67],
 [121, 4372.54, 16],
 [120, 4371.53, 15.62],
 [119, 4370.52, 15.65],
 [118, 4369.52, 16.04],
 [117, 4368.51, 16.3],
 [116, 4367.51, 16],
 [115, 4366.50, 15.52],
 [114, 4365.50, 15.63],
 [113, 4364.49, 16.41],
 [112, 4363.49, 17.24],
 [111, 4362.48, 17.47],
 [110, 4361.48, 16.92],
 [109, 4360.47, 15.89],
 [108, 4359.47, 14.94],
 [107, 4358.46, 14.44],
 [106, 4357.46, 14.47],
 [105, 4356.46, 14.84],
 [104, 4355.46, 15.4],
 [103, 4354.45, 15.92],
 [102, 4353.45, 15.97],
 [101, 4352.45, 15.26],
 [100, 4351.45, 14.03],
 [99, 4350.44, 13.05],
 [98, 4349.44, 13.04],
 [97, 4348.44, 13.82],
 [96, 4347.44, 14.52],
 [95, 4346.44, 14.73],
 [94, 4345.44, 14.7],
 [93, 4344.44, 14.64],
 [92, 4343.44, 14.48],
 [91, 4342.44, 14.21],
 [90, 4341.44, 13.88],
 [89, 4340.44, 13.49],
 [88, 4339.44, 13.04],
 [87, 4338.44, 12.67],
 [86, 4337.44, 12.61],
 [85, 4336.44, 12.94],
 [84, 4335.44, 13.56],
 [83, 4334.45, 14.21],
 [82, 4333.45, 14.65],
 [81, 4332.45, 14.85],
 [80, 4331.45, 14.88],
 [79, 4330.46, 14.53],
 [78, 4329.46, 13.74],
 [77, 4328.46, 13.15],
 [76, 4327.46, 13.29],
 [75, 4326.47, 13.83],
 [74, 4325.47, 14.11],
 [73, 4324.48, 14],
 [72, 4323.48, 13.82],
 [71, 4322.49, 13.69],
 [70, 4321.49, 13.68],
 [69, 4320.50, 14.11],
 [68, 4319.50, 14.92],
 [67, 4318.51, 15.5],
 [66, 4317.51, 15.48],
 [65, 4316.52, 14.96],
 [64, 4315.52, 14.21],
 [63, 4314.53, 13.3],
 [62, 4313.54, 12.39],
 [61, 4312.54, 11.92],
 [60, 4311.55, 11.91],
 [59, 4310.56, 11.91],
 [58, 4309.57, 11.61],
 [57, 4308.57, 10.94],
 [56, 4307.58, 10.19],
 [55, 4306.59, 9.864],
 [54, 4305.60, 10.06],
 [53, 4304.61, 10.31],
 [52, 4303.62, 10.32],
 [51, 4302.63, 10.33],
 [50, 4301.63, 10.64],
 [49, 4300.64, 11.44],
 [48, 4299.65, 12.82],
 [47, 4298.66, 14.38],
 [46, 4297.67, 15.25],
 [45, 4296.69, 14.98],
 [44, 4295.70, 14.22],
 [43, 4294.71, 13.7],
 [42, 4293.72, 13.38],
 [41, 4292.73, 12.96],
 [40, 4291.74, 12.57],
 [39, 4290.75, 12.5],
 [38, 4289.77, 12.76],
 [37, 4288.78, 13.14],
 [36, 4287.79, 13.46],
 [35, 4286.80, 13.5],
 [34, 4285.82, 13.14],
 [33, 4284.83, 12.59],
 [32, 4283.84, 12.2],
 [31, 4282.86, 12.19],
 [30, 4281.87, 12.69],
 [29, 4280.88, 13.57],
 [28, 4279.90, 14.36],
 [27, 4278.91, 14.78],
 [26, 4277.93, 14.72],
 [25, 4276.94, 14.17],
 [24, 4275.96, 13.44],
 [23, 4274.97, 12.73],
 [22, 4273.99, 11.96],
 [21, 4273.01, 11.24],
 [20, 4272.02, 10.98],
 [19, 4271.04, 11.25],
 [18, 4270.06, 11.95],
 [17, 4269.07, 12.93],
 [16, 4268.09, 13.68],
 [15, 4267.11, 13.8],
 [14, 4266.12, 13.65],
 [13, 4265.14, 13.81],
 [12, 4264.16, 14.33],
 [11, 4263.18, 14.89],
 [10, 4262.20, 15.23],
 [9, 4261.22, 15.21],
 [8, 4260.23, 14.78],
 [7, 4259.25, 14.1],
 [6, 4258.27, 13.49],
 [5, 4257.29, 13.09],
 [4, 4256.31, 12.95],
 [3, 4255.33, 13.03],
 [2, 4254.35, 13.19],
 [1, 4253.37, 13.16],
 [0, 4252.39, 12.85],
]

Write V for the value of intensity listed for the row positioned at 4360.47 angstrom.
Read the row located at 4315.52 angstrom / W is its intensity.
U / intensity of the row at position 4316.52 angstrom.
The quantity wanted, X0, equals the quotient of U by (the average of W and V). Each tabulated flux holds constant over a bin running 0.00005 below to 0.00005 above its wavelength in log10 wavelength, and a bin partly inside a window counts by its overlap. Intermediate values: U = 14.96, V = 15.89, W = 14.21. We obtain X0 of 0.99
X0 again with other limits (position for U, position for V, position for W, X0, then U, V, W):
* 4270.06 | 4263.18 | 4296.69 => 0.80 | 11.95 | 14.89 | 14.98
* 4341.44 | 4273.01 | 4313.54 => 1.17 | 13.88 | 11.24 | 12.39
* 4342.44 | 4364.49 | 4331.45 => 0.91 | 14.21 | 16.41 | 14.88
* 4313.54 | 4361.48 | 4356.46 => 0.78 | 12.39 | 16.92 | 14.84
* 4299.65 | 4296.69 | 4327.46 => 0.91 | 12.82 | 14.98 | 13.29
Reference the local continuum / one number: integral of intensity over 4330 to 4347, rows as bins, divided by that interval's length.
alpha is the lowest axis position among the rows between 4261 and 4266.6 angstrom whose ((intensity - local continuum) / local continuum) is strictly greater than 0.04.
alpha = 4261.22 angstrom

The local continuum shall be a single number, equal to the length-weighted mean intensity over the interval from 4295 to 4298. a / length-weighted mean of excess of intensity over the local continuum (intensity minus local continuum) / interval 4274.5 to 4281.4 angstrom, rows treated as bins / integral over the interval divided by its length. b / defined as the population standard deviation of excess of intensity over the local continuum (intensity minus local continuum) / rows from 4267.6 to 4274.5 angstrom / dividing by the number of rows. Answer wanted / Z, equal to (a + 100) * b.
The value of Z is 91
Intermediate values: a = -0.8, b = 0.92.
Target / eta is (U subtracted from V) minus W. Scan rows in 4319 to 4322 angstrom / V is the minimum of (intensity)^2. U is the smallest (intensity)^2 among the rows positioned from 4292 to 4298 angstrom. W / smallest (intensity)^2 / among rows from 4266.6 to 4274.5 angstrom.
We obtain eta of -101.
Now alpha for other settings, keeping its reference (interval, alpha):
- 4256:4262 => 4260.23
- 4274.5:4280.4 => 4277.93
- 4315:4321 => 4316.52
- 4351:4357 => 4352.45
